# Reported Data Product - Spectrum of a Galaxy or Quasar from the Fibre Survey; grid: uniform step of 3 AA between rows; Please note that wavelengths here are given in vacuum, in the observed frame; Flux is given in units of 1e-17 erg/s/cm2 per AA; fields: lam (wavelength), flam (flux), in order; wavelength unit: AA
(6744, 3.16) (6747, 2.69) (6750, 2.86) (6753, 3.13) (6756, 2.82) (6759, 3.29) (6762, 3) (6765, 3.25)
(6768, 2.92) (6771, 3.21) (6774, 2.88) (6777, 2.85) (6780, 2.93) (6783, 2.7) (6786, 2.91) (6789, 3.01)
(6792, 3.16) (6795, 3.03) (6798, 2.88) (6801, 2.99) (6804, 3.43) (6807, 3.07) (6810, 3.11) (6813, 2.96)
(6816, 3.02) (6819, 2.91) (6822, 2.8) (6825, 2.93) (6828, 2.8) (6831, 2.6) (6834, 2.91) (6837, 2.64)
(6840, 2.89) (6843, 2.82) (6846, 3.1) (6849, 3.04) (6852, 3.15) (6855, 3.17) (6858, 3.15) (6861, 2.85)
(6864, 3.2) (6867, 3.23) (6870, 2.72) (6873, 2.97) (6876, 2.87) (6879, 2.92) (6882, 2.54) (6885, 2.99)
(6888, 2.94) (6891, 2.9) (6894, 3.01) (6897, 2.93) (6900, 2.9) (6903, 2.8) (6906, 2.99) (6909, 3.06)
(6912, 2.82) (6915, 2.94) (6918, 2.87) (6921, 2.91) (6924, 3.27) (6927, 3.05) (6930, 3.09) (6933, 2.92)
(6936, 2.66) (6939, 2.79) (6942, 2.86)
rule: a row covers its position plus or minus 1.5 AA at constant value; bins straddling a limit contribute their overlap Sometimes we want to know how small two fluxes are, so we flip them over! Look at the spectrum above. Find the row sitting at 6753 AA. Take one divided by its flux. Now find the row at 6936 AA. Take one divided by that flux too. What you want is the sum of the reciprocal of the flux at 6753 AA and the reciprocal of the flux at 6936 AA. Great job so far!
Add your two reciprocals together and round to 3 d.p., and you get 0.695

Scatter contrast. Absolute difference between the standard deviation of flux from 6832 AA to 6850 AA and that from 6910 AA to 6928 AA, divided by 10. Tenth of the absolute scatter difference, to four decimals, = 0.0000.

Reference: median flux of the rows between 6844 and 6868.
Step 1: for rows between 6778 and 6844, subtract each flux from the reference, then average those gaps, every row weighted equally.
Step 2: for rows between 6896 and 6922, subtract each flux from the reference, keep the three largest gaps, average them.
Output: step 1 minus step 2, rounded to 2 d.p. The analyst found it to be -0.10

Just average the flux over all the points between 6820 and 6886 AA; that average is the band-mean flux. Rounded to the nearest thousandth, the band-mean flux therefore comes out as 2.922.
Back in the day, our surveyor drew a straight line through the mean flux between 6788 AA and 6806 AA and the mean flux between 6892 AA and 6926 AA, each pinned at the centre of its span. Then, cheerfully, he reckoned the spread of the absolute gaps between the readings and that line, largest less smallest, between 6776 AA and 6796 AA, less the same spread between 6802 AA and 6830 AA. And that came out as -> -0.01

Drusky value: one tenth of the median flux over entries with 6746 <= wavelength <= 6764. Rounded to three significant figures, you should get 0.293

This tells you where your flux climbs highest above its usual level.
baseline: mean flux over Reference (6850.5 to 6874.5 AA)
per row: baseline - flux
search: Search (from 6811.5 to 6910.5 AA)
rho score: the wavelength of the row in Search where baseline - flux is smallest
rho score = 6867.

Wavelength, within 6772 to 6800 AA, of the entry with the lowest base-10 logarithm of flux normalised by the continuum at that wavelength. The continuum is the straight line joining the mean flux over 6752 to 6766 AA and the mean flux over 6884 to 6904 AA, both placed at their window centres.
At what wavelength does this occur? 6783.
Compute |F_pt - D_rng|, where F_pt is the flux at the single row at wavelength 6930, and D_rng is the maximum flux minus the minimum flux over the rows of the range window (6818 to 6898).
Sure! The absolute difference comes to 2.4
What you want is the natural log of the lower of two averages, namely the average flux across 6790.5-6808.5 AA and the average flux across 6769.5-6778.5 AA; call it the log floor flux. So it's 1.09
